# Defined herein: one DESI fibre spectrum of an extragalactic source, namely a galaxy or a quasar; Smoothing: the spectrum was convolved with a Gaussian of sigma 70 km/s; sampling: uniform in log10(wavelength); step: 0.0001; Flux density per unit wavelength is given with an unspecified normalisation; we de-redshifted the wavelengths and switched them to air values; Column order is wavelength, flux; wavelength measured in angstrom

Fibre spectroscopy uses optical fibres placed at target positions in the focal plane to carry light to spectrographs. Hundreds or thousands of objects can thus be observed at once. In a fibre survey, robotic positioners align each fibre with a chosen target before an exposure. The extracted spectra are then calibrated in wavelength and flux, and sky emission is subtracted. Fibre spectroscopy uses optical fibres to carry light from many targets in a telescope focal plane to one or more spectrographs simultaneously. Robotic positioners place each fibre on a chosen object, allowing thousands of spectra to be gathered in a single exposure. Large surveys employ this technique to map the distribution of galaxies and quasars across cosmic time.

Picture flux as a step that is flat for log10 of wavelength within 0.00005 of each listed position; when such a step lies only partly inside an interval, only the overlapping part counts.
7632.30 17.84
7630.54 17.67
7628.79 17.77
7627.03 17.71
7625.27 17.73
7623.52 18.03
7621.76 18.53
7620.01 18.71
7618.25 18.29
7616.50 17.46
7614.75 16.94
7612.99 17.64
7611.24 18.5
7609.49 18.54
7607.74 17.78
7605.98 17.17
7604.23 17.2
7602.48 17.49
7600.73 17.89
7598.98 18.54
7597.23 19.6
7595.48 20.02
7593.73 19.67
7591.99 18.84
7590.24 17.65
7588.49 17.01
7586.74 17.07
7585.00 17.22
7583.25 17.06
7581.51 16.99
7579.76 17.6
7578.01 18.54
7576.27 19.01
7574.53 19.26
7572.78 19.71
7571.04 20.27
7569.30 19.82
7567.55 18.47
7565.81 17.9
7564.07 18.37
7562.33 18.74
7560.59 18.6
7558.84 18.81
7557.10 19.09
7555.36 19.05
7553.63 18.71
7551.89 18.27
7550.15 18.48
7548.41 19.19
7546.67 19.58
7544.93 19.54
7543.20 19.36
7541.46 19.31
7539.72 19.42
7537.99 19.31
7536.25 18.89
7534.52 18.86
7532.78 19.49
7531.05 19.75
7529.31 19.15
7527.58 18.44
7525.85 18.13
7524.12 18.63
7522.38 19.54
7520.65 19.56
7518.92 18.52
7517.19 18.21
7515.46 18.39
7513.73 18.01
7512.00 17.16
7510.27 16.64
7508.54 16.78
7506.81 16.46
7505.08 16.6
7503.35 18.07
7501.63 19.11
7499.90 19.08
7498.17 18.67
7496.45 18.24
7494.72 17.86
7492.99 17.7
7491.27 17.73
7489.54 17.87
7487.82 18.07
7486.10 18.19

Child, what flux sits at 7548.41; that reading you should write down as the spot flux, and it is 19.19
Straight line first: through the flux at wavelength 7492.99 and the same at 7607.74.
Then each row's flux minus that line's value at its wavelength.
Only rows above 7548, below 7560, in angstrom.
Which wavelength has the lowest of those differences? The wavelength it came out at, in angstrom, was 7551.89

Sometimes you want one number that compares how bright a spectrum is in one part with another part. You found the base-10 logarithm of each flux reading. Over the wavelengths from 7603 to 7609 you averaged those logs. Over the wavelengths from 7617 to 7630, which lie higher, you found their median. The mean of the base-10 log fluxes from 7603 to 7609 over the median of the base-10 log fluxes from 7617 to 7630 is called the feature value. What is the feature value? 0.99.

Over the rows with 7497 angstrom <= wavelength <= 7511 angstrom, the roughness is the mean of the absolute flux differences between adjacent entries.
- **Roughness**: 0.51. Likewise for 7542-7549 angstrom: 0.20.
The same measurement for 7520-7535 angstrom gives 0.49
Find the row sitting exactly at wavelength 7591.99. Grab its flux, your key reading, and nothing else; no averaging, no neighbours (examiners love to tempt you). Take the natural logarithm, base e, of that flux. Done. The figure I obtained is 2.94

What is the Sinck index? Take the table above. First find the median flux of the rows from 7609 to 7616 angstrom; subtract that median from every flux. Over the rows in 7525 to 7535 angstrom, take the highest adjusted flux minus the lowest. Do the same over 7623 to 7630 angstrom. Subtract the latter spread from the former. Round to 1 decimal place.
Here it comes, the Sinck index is 1.3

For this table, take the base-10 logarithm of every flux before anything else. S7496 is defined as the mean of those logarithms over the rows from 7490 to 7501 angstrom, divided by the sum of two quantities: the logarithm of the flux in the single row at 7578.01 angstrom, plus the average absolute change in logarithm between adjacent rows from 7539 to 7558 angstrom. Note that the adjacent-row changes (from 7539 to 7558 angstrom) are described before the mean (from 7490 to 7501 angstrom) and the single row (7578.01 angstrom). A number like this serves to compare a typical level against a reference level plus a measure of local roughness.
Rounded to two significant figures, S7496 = 0.99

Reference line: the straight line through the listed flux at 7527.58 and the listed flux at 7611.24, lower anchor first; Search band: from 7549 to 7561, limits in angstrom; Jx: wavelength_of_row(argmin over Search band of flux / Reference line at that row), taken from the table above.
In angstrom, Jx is 7551.89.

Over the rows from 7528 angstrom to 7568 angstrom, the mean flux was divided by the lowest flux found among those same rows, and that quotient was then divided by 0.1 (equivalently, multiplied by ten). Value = 10.6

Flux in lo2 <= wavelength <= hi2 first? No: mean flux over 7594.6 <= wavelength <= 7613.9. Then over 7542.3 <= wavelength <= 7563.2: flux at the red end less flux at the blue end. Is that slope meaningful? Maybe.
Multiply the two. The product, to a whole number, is -11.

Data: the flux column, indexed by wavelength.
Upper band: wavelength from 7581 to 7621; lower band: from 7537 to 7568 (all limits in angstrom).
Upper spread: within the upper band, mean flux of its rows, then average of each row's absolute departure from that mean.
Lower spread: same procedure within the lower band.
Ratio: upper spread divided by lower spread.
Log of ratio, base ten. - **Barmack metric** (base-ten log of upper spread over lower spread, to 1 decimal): 0.3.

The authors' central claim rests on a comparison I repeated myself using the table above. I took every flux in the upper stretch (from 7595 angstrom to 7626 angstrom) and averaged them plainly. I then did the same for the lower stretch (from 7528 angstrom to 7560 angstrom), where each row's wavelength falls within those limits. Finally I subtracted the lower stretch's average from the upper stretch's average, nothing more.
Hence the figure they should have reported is -1.0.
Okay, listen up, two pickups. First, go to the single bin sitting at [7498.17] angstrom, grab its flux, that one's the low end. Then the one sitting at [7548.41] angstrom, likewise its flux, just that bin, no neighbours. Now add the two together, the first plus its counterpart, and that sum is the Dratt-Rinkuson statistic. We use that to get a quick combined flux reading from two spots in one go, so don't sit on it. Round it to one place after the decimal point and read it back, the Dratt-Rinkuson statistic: 37.9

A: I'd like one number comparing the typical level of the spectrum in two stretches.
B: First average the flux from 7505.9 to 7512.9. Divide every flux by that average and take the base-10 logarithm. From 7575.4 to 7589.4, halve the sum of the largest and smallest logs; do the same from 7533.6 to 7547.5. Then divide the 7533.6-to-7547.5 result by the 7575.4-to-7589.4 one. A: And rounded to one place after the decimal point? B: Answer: 2.0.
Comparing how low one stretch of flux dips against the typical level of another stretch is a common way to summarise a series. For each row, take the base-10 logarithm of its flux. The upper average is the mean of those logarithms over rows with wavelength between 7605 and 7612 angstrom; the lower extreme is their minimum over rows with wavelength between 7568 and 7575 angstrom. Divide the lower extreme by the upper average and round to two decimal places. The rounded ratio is 1.02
